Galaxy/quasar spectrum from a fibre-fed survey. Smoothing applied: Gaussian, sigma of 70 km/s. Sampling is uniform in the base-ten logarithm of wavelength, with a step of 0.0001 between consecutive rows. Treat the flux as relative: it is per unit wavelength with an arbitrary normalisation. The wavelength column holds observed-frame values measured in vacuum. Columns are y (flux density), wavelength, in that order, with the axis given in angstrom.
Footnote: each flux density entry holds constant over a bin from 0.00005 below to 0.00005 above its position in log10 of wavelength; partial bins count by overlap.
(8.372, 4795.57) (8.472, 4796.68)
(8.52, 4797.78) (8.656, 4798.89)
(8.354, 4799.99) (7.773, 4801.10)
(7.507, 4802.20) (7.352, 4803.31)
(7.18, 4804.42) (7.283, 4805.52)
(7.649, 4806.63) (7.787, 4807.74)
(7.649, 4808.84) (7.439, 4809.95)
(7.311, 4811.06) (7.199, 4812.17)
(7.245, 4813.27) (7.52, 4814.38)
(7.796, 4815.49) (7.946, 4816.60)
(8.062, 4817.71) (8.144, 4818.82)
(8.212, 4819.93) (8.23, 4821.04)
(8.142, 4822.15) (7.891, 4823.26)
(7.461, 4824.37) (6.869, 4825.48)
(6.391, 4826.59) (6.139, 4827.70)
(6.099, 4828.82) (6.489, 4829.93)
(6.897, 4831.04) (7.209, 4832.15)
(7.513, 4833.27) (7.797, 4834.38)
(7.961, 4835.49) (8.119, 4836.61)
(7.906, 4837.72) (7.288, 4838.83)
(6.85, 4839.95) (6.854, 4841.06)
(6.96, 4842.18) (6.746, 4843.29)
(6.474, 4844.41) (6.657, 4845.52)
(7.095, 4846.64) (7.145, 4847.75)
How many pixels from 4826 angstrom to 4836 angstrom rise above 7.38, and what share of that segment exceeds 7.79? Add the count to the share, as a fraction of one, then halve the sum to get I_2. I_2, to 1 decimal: 1.6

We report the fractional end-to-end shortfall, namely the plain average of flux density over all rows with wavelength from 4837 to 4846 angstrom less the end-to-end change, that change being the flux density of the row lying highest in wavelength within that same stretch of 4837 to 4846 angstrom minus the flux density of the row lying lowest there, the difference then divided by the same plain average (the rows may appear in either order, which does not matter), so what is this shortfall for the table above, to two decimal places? 1.18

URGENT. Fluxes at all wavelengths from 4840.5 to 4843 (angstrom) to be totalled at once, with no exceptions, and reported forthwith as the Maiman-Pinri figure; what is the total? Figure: 13.8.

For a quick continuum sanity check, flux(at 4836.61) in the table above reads 8.119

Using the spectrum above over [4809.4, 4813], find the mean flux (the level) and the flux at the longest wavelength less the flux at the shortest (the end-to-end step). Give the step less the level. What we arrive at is -7.6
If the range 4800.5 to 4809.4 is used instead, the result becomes -7.6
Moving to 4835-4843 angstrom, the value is -8.4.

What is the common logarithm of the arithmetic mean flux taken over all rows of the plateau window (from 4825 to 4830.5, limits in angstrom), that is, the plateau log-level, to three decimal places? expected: 0.806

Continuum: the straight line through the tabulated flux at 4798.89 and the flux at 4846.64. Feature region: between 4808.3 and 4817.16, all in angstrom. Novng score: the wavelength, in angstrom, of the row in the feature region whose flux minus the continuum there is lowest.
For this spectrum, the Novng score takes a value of 4812.17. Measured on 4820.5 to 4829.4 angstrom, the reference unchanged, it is 4828.82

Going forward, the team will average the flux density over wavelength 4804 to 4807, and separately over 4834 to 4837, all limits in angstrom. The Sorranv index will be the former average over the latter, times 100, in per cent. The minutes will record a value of 93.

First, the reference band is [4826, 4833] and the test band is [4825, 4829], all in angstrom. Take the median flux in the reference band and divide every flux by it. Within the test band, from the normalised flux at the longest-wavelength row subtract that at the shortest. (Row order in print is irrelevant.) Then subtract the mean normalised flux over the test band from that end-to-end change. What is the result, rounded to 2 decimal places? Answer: -1.11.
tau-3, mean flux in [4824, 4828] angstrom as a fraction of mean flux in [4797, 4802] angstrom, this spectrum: 0.81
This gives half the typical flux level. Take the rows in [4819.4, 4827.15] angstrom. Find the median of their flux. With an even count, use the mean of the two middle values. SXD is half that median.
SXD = 3.95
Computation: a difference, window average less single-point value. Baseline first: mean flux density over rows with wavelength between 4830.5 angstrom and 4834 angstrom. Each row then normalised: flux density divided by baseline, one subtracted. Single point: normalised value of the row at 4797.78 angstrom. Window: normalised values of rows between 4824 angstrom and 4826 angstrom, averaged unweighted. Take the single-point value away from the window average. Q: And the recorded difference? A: -0.19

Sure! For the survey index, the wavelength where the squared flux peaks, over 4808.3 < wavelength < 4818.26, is 4817.71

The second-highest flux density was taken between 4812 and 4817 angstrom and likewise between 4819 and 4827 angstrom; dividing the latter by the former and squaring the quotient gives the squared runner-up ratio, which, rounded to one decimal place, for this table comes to 1.1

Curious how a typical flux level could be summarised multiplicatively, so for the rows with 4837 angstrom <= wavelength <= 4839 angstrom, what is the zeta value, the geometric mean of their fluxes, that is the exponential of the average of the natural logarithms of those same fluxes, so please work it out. 7.59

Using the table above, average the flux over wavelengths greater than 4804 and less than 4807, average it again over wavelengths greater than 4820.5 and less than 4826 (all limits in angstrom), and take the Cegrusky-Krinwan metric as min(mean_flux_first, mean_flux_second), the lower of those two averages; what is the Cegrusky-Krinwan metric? 7.37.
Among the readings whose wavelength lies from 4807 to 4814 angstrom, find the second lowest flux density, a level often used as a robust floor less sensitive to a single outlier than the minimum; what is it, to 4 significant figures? 7.245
